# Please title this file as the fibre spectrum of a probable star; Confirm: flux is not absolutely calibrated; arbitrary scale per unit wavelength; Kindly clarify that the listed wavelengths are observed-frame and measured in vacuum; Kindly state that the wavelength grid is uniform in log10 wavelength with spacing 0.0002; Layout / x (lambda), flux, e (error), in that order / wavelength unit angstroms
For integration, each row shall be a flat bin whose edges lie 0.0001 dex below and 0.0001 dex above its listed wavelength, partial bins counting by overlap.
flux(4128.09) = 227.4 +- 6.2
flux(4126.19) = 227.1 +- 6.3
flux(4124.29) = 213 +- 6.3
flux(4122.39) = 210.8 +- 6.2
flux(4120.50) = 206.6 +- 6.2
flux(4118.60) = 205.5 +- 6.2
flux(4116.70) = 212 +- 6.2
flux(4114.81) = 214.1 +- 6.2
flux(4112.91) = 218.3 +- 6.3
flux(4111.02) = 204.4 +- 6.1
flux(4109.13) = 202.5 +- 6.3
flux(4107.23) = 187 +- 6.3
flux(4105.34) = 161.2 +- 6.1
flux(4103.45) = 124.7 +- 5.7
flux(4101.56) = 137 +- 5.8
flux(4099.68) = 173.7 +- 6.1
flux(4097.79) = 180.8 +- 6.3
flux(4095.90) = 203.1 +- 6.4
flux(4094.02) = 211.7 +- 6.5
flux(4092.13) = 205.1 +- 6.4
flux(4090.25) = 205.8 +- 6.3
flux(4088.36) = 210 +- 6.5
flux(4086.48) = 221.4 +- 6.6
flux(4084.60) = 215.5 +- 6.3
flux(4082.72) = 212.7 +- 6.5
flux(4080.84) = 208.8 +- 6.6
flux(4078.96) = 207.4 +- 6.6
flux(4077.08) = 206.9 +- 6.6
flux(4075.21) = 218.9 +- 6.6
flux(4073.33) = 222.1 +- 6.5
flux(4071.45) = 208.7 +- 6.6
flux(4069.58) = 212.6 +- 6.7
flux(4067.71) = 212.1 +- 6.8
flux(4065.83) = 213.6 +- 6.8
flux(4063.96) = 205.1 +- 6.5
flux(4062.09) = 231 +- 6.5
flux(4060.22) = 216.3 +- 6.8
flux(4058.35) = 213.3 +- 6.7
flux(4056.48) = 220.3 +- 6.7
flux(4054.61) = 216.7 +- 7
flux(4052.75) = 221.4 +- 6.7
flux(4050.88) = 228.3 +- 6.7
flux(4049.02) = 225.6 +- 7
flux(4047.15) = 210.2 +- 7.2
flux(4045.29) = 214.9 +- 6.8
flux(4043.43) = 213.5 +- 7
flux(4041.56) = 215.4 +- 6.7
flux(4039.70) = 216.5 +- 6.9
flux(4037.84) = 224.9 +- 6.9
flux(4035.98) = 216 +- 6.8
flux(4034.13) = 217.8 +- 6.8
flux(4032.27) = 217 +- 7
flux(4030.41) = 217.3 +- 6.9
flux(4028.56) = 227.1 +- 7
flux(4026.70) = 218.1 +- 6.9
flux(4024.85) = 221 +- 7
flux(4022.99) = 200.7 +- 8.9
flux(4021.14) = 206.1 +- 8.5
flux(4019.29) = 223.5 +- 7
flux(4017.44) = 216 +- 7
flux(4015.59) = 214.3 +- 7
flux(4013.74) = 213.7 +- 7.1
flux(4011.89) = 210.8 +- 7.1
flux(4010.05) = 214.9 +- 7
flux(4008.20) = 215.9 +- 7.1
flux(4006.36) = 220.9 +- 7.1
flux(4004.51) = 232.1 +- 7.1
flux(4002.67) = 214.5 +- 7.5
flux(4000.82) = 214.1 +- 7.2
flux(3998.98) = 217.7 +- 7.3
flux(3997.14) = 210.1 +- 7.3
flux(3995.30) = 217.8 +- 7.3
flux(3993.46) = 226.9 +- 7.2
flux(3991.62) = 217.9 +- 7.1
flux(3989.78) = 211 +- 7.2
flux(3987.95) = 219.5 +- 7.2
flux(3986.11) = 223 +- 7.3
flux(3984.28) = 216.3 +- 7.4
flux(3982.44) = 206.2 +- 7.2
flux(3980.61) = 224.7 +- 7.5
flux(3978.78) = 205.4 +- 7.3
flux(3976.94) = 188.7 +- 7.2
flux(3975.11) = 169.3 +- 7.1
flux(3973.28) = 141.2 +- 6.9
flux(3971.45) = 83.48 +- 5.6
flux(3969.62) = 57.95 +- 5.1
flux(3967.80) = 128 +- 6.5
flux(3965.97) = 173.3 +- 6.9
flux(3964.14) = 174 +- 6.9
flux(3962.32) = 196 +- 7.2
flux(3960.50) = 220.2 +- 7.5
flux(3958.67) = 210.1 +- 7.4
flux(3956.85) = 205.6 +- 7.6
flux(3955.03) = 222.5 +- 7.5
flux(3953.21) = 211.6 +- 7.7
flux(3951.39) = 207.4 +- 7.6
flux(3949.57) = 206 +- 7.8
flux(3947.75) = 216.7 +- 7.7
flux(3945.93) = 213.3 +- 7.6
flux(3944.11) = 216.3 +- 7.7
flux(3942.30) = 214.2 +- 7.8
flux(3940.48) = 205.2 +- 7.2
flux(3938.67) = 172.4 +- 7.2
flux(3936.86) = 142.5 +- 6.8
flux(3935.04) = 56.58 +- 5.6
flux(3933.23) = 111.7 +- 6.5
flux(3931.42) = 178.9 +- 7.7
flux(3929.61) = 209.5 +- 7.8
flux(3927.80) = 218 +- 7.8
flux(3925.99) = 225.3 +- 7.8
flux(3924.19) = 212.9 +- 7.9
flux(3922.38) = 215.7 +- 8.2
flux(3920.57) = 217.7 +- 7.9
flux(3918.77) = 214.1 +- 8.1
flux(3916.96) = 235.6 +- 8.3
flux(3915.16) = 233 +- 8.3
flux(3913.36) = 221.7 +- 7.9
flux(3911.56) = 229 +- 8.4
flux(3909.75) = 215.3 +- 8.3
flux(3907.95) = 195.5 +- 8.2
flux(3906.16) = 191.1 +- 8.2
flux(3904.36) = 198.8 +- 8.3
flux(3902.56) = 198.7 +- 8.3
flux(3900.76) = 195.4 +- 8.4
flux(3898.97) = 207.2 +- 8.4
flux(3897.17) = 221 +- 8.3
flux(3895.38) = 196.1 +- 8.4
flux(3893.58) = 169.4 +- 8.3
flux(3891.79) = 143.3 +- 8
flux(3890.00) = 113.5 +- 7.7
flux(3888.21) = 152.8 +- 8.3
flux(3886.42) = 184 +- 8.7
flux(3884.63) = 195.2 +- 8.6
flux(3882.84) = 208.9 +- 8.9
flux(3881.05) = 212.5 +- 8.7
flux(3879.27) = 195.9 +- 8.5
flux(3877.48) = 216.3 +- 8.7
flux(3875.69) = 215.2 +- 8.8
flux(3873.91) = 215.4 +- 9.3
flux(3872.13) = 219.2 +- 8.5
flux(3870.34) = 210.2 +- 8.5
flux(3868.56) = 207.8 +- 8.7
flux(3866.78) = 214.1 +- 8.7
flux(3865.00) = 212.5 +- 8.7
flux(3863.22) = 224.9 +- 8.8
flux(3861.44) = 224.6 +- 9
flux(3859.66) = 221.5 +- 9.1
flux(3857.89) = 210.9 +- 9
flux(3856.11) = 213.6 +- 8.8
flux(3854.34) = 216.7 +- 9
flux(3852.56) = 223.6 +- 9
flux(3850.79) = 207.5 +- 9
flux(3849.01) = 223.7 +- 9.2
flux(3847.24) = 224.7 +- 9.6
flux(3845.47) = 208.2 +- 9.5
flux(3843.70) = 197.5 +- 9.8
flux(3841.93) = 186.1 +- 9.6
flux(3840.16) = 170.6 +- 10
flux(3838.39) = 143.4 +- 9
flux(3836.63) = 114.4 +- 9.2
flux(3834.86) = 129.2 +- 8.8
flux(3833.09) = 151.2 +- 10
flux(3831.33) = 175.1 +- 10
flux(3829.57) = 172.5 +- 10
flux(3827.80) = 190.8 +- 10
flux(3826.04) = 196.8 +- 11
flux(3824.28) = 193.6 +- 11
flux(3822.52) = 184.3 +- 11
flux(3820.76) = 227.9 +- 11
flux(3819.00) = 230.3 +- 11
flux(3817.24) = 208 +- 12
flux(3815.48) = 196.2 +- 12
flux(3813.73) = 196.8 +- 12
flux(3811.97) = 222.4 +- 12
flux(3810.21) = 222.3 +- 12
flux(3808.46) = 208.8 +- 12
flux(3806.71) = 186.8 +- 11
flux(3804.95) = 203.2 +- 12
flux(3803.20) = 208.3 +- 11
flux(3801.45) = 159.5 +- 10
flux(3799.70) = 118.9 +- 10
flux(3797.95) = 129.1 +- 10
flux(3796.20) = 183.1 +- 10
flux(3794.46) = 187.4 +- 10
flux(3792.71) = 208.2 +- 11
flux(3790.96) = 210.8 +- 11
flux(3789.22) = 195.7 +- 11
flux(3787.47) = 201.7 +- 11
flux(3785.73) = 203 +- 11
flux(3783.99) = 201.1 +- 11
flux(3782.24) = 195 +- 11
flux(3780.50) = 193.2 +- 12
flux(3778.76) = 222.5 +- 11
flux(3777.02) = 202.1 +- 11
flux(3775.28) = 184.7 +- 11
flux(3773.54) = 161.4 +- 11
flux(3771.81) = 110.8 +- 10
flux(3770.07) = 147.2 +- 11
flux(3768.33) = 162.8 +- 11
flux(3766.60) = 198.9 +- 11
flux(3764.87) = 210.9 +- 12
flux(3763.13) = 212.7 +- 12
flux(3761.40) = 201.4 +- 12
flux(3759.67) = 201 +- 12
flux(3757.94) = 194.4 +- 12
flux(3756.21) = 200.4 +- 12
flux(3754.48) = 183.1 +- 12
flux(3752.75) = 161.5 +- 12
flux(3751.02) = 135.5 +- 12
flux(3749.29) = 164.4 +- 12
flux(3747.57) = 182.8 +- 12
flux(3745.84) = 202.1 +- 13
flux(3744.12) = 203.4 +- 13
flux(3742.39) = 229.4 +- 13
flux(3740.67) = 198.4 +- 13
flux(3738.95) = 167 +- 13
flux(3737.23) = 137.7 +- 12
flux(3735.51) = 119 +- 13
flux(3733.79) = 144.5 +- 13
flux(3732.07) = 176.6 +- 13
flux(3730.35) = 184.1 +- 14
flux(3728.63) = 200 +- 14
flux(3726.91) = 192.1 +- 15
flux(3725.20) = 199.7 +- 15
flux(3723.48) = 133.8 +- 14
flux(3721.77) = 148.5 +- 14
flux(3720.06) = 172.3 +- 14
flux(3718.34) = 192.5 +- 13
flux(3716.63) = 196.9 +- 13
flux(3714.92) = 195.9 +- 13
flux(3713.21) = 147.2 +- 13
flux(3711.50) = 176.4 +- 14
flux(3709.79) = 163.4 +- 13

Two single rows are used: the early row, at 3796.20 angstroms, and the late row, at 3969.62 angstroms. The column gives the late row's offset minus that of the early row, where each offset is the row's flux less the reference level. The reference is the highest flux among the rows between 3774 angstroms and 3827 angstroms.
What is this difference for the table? -125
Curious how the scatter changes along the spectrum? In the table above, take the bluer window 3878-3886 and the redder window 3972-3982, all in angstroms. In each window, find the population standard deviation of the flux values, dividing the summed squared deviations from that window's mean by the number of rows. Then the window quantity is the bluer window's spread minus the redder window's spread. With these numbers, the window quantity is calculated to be -21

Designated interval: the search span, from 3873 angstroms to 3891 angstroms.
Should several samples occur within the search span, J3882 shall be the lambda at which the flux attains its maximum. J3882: 3877.48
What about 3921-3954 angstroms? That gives 3925.99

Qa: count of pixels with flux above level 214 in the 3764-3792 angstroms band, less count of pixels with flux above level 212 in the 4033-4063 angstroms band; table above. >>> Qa -14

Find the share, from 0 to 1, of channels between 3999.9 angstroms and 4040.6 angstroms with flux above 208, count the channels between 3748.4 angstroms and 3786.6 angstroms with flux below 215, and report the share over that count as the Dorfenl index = 0.04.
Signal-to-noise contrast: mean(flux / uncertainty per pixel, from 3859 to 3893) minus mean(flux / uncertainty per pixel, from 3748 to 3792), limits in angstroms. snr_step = 6.6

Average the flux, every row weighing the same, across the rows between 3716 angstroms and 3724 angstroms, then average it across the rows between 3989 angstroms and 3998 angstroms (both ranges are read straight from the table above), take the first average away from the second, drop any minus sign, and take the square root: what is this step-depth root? 6.9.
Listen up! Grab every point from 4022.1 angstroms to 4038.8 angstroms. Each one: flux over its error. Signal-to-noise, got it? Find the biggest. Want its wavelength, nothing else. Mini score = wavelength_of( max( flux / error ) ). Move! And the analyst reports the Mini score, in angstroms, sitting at 4037.84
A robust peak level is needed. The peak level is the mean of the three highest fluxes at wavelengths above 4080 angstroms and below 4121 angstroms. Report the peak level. 218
